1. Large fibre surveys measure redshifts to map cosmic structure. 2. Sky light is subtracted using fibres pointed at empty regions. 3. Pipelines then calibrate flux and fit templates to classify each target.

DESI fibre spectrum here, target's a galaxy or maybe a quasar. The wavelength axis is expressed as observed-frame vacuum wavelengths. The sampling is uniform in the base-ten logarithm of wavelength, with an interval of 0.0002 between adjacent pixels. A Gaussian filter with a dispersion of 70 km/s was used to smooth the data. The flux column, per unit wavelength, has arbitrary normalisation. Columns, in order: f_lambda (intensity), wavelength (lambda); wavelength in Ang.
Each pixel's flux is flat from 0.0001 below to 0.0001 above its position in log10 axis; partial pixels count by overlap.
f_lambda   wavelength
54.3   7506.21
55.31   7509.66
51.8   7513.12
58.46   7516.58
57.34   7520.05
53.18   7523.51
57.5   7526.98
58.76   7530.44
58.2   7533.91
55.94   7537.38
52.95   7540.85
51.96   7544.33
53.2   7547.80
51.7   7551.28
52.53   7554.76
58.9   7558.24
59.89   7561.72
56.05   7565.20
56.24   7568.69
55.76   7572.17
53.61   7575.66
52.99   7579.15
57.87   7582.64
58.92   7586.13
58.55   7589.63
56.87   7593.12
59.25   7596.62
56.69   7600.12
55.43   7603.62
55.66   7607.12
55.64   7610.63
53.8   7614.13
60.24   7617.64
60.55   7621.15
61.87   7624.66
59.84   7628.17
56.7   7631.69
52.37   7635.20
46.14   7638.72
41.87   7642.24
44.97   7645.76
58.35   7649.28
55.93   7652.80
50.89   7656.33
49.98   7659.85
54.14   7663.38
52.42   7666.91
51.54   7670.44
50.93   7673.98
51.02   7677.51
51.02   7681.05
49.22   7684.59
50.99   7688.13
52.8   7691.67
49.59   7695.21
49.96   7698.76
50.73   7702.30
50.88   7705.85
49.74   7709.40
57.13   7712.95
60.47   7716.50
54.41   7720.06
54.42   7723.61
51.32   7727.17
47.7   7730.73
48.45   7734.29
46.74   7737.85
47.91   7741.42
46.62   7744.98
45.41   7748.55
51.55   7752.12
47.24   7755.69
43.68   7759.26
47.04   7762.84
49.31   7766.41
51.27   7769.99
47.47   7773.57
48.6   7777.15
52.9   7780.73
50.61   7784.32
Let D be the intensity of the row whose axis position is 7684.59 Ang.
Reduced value 49.22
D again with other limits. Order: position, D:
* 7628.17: 59.84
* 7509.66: 55.31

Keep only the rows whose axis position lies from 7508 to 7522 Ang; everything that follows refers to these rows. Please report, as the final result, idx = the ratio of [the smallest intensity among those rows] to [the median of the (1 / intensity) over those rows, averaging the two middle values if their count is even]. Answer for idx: 2917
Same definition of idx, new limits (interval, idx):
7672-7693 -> 2510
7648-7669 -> 2662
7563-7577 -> 2997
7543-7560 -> 2716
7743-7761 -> 2036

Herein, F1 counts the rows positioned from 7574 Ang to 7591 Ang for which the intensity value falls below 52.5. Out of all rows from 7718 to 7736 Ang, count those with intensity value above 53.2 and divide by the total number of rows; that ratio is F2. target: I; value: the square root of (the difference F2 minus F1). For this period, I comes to 0.6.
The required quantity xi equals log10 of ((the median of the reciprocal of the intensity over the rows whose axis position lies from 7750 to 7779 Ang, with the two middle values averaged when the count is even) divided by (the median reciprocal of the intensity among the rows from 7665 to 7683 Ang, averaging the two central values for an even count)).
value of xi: 0.026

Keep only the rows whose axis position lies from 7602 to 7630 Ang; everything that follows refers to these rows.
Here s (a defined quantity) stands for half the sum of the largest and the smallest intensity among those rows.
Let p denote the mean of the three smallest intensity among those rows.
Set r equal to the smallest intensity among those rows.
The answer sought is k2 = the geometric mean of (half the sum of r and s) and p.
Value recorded 55.4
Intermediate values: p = 55.0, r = 53.8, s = 57.8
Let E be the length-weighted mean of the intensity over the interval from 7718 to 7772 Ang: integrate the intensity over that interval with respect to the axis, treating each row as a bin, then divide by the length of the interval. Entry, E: 49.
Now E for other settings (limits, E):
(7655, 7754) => 51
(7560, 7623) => 57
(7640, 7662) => 50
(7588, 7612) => 57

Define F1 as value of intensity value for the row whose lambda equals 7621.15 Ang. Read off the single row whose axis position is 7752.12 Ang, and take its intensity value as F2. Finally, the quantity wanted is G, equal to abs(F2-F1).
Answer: 9.0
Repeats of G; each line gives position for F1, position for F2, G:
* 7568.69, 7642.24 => 14.4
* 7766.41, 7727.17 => 2.0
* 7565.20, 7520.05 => 1.3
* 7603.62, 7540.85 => 2.5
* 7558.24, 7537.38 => 3.0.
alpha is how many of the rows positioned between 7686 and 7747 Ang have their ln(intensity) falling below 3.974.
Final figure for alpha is 13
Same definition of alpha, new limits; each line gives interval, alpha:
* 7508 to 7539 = 2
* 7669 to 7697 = 8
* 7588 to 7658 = 5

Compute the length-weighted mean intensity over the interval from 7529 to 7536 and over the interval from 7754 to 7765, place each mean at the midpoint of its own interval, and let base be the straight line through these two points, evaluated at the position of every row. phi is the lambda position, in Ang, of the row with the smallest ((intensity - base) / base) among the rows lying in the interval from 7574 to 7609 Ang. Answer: 7579.15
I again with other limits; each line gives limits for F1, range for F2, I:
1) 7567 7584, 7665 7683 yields 0.0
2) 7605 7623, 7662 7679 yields 0.4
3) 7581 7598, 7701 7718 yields 0.6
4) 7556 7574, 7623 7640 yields 0.8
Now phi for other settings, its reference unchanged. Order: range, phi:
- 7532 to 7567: 7544.33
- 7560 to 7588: 7579.15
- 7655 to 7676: 7659.85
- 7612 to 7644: 7642.24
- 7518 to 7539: 7523.51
